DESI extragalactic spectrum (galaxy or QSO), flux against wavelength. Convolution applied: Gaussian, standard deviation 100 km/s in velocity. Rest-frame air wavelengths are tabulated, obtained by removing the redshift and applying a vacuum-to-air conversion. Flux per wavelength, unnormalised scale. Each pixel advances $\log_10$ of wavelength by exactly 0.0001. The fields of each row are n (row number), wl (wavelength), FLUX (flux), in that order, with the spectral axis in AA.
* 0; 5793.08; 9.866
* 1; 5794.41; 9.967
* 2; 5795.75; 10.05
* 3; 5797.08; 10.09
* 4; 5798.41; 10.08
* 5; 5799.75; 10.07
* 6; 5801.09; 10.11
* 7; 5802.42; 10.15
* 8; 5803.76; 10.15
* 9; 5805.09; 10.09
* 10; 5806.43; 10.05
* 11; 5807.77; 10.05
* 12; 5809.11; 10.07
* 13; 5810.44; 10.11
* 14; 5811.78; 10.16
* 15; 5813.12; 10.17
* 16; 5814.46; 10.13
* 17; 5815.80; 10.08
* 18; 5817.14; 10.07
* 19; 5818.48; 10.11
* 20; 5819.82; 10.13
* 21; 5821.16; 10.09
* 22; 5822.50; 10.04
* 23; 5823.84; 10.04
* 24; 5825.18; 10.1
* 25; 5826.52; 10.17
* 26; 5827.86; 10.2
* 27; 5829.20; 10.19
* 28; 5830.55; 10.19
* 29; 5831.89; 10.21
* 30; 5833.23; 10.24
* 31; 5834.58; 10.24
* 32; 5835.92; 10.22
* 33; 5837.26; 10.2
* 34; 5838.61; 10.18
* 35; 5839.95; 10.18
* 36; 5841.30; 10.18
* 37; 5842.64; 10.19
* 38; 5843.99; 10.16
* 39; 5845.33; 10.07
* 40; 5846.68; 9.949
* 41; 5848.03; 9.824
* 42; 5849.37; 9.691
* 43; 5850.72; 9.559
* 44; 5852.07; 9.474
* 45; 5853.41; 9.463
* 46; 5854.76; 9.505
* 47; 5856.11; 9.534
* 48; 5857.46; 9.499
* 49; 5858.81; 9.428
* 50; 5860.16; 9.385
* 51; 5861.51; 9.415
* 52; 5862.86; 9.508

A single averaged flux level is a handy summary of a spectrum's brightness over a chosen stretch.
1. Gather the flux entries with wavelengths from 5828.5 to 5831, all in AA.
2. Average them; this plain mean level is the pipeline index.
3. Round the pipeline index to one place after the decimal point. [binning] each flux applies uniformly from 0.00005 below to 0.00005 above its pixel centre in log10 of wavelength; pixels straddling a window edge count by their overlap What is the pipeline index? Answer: 10.2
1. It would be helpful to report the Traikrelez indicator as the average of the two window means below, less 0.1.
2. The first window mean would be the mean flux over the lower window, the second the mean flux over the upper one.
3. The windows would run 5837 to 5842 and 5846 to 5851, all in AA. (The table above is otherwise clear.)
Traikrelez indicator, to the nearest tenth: 9.9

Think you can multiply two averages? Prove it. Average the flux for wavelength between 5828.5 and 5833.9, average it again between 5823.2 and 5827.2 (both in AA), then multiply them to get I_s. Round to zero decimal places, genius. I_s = 103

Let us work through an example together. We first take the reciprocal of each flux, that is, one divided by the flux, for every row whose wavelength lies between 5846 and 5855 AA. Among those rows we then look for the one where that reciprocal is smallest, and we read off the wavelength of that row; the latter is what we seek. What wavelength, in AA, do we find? 5846.68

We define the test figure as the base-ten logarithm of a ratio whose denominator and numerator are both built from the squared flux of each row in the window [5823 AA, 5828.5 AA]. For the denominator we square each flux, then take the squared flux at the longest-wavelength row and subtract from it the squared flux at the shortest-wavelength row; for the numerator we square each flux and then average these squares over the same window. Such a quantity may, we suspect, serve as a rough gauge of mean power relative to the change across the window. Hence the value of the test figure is 1.50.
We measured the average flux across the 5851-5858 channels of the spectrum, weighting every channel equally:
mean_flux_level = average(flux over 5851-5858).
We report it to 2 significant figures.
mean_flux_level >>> 9.5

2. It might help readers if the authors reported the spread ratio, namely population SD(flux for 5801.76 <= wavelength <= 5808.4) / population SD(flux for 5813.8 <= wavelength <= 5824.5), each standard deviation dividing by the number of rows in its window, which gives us 1.34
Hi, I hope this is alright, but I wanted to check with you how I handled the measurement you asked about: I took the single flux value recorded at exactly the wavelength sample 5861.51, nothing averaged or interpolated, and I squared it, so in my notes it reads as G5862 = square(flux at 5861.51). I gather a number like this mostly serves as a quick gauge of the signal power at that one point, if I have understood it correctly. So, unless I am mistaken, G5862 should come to 89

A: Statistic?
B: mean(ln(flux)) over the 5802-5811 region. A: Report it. 2.31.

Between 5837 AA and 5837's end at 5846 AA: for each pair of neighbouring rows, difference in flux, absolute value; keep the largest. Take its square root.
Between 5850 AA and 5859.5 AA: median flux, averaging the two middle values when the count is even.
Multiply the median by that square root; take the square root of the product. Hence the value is 1.69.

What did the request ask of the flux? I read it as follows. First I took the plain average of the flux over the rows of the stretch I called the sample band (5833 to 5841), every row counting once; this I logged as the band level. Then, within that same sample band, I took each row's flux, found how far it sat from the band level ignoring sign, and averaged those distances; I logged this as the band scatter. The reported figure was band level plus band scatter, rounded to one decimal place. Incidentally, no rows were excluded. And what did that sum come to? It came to 10.2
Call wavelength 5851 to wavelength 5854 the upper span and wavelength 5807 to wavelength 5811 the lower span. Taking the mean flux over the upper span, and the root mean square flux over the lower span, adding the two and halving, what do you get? 9.8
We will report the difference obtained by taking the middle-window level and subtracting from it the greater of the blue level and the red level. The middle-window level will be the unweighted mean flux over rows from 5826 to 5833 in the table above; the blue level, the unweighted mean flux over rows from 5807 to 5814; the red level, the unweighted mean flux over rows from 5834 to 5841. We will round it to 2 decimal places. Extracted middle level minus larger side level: -0.01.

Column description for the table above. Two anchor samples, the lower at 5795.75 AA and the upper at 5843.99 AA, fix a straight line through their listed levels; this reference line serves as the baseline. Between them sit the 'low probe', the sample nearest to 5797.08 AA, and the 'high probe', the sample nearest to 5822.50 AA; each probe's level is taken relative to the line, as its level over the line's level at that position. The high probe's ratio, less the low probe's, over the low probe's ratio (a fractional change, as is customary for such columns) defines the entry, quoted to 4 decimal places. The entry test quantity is -0.0107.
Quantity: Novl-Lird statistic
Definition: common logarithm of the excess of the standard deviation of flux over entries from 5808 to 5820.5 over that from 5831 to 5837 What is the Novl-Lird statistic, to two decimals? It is -1.66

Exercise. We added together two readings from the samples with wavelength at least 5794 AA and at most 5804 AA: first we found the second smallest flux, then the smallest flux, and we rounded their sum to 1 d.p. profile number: 20.0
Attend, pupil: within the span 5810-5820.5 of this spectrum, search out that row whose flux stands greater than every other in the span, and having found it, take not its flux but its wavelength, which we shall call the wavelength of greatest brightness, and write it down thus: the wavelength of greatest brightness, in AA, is 5813.12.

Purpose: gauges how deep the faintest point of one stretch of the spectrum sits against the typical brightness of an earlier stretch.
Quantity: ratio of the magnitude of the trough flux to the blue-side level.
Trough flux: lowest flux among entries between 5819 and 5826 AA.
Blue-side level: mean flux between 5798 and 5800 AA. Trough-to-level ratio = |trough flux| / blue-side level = 1.00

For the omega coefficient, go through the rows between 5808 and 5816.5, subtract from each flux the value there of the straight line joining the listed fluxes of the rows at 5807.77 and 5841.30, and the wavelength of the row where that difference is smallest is 5815.80 AA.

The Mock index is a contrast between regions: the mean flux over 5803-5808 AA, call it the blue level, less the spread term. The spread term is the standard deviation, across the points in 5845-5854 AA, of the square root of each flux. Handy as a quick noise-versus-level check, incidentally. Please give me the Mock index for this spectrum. 10.0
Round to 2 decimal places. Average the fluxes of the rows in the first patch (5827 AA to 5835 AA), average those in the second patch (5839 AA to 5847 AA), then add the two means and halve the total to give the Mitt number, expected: 10.17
